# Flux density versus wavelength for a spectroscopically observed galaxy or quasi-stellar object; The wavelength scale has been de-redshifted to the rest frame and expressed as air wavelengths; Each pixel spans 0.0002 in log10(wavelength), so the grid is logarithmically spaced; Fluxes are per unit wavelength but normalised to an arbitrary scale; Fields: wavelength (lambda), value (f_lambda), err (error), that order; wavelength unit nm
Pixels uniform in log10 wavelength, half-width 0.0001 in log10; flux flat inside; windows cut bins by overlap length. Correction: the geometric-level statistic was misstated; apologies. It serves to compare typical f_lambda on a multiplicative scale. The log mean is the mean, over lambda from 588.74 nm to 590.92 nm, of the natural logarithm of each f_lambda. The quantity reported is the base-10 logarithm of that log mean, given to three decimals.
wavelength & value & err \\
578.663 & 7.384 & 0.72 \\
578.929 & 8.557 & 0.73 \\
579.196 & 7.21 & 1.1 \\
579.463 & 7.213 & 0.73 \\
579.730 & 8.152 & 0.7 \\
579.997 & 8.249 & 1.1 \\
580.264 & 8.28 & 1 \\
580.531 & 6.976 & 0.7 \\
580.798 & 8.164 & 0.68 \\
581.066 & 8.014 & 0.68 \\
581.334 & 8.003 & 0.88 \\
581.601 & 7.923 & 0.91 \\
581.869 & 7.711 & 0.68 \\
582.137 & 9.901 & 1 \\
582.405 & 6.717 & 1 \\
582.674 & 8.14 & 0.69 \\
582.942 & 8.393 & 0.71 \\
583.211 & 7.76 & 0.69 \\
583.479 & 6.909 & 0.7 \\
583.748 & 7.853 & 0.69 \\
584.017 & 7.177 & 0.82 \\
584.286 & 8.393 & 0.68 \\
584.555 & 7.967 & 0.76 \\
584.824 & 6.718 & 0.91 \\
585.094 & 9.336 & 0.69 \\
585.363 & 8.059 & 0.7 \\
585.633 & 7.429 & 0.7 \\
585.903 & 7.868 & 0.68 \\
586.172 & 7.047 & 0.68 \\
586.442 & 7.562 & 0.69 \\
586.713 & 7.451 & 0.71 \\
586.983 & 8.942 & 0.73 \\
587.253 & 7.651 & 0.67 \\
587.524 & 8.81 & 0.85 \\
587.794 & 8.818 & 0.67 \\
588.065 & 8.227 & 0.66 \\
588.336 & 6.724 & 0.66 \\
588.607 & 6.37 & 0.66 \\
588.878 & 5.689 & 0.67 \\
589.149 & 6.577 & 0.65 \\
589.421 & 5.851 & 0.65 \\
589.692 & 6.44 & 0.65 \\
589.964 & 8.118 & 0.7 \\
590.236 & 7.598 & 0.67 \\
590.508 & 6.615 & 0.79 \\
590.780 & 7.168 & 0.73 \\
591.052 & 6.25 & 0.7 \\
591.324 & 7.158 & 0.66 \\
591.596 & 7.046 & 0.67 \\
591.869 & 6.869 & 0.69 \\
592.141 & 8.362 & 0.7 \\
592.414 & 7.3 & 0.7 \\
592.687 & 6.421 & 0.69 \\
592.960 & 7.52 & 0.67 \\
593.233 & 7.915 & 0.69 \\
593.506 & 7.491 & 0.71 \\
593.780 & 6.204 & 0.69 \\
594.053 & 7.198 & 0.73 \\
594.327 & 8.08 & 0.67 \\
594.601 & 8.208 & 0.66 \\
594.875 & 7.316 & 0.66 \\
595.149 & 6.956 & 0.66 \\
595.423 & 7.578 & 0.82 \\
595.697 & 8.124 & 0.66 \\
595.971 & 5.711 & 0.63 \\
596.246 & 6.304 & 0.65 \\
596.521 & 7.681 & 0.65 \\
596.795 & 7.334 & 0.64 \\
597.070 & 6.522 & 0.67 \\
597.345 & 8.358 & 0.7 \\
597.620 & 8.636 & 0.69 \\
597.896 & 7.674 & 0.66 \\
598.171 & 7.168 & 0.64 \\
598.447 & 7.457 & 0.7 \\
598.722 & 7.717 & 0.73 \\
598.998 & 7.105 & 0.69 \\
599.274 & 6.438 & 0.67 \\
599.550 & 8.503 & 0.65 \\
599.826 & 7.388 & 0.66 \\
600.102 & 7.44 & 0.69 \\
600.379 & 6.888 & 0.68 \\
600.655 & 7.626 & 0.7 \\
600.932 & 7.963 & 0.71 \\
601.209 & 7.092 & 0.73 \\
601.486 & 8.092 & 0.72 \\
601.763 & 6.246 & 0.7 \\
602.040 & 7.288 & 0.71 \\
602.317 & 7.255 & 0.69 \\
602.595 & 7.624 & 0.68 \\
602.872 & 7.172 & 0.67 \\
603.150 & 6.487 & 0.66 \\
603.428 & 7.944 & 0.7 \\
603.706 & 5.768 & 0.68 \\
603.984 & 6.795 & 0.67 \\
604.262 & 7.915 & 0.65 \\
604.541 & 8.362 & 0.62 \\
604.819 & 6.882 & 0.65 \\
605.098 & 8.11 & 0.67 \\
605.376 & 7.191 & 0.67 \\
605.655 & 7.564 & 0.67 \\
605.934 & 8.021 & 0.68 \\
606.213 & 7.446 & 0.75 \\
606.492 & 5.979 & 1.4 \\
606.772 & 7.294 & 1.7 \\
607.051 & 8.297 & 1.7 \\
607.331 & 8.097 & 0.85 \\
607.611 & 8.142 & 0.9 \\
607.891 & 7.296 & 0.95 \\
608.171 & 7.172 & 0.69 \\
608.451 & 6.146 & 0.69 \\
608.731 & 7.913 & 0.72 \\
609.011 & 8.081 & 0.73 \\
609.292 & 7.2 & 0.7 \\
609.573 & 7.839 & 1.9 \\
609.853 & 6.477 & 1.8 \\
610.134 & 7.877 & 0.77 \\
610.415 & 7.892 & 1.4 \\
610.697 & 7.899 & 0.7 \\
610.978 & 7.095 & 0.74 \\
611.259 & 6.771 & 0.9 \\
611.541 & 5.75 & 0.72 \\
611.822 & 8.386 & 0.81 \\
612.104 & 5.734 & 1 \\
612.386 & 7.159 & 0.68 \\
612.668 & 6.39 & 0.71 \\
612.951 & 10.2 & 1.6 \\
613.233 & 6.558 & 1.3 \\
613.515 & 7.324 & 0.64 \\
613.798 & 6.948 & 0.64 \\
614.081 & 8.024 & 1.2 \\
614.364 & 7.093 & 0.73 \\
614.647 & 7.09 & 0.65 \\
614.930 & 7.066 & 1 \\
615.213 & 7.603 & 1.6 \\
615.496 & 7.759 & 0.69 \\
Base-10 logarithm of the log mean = 0.280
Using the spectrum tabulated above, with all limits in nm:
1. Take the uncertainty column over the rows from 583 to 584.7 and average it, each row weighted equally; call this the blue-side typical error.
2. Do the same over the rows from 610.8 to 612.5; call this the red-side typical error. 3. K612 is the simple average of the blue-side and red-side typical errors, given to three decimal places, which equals 0.766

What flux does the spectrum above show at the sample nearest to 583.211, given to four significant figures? 7.760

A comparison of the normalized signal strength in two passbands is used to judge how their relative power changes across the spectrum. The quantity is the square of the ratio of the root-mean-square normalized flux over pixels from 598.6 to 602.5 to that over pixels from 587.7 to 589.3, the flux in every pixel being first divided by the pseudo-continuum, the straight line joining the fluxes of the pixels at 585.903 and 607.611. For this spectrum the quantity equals 1.03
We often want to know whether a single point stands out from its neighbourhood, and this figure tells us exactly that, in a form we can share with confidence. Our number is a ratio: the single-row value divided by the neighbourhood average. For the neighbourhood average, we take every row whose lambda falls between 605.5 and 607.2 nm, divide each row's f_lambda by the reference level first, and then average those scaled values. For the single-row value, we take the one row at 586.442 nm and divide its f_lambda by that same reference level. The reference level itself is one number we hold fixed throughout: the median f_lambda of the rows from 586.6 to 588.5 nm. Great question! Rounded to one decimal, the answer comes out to 1.0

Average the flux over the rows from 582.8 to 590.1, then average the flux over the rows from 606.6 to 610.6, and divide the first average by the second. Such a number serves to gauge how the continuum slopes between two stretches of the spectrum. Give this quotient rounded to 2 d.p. 1.00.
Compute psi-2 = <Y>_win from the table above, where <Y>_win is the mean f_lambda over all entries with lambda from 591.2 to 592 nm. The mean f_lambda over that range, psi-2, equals 7.0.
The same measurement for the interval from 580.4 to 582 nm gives 7.8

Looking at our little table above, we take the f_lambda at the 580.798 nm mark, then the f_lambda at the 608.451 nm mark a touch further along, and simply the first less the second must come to 2.0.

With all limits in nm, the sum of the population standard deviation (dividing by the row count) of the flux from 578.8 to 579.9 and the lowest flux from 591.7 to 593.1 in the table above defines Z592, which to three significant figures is 7.01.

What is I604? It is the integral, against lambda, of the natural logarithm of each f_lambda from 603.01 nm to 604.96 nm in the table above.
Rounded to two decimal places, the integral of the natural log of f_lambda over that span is 3.82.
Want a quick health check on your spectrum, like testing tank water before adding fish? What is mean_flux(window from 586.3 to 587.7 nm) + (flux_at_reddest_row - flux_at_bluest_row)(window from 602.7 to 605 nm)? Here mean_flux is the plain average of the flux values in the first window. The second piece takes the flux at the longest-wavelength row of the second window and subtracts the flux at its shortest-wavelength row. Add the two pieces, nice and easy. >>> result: 7.8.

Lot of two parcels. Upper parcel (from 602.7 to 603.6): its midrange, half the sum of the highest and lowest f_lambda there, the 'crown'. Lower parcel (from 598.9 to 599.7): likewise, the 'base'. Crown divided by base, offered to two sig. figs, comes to 0.97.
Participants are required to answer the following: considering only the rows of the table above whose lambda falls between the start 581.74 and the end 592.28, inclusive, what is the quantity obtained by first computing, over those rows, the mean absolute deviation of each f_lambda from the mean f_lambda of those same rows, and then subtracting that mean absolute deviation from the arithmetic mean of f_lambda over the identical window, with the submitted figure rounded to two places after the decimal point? 6.77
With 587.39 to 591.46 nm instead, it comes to 6.26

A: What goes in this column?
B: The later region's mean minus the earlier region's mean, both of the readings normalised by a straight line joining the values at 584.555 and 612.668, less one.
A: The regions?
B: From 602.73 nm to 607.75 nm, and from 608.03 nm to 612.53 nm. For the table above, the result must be 0.015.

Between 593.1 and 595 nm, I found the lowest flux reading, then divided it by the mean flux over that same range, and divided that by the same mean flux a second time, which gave 0.111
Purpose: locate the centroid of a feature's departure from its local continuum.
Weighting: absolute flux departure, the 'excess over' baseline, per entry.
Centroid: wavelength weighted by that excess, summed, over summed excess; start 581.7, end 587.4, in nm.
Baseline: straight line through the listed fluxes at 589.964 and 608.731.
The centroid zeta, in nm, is 584.43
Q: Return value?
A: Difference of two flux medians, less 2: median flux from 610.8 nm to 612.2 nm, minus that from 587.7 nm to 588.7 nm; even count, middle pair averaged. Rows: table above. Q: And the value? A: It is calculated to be -2.7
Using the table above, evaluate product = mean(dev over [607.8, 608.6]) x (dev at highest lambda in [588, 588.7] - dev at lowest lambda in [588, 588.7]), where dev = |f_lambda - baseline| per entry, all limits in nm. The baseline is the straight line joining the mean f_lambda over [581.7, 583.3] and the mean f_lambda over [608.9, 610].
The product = 0.7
